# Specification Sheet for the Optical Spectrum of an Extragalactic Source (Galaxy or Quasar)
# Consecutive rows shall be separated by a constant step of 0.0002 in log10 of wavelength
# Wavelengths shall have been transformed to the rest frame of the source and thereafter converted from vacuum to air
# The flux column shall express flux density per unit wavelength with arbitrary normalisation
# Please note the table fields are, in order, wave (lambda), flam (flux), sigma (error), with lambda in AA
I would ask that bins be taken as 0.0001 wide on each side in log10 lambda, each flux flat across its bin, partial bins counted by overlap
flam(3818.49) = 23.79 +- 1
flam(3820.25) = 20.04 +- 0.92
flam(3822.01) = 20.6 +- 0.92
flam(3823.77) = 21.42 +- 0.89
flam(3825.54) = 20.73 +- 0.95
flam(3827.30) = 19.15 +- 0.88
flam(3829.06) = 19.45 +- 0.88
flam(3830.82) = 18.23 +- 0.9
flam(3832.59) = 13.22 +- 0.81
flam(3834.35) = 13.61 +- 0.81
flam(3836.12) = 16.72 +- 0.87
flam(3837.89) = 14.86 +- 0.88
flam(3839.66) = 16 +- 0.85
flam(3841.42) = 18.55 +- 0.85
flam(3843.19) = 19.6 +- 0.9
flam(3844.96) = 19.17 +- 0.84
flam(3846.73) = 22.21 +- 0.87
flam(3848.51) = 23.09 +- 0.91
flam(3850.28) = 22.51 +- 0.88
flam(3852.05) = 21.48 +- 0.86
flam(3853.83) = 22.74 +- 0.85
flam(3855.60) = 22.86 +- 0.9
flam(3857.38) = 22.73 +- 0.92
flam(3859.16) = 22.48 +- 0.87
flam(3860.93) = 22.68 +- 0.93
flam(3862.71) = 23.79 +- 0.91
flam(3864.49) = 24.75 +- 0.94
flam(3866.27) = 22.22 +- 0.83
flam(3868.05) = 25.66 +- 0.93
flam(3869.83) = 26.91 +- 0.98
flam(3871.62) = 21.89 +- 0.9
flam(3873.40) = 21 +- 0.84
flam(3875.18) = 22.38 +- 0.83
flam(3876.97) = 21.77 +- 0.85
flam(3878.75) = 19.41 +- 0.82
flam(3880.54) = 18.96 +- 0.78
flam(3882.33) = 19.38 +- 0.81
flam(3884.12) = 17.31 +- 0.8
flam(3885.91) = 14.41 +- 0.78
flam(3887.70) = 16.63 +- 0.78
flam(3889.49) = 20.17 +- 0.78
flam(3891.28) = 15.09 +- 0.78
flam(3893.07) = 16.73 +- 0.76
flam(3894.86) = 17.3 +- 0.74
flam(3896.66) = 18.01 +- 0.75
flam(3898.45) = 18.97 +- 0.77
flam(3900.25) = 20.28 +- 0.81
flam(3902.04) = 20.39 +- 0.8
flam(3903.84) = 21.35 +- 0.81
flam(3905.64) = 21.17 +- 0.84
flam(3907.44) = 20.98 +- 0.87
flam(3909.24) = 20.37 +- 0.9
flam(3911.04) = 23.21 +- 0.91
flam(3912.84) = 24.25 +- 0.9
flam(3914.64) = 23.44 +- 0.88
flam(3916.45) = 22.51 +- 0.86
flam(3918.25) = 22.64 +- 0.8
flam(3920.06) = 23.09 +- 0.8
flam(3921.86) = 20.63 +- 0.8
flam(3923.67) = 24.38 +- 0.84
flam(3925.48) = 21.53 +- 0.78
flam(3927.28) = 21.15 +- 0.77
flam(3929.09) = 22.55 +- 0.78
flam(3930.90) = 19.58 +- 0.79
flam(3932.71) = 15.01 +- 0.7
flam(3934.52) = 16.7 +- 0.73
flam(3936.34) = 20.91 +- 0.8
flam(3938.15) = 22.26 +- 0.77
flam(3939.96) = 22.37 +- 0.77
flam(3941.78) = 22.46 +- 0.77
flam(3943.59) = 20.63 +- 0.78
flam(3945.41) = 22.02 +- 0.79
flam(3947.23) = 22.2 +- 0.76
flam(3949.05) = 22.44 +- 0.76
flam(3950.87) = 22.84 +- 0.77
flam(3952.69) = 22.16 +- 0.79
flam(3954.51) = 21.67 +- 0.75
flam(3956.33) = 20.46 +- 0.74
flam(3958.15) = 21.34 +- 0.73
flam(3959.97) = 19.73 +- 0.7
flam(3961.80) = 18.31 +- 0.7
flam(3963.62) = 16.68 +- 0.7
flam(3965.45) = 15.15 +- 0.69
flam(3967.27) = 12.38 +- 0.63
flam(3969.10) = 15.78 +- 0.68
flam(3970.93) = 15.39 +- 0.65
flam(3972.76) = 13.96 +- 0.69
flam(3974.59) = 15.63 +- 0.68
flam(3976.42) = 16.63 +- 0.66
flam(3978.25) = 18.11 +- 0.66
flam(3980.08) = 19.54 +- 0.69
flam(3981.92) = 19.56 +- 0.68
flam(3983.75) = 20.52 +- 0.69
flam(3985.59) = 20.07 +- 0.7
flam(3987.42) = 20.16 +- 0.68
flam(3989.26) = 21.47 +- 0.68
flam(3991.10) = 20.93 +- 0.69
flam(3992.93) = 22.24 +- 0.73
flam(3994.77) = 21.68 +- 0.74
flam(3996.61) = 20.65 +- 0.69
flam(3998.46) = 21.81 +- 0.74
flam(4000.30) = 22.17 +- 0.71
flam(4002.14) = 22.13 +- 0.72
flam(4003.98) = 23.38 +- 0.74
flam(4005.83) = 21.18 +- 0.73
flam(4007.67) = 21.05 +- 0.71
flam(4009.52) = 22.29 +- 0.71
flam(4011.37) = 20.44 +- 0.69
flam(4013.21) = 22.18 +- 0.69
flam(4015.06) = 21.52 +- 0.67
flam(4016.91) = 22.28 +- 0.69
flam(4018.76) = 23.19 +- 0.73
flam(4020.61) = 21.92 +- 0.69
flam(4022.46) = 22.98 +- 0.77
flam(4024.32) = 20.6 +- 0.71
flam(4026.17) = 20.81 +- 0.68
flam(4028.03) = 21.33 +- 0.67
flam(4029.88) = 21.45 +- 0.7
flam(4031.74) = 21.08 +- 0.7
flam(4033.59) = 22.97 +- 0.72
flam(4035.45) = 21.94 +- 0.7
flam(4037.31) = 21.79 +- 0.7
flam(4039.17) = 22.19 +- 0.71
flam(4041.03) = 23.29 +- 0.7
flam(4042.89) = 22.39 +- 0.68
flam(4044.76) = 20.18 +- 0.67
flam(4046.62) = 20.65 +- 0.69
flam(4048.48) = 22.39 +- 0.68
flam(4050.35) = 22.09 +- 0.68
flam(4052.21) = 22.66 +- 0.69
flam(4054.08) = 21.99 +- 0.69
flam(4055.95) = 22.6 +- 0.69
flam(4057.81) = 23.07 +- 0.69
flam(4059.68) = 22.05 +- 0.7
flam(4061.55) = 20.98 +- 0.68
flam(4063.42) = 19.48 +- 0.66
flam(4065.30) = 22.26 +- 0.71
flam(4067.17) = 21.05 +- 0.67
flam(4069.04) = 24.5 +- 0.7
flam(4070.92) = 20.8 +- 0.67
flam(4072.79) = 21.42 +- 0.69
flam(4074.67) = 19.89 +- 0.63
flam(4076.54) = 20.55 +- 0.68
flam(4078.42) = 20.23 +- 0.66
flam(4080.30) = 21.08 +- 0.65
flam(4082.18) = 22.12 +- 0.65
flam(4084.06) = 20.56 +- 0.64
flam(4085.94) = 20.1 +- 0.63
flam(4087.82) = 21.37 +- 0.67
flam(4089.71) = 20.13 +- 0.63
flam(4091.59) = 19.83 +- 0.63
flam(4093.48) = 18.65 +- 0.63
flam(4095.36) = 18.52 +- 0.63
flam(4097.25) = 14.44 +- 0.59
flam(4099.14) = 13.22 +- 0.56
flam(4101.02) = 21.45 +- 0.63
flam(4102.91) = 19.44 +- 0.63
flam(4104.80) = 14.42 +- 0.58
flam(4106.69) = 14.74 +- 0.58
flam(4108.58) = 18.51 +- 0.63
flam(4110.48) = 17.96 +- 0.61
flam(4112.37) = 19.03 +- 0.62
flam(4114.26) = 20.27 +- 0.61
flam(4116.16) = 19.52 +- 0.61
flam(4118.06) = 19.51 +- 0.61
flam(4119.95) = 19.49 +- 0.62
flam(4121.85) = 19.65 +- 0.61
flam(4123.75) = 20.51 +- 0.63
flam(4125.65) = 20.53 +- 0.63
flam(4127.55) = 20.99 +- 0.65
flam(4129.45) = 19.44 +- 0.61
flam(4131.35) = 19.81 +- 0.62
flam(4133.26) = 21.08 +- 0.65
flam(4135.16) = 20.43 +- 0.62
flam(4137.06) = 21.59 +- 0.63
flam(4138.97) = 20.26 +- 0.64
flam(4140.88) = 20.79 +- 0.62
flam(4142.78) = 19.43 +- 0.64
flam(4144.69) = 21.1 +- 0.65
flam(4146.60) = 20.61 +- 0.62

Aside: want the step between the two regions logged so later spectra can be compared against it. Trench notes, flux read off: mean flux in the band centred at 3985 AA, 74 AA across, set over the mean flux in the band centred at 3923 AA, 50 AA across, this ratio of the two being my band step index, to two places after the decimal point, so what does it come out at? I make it 0.94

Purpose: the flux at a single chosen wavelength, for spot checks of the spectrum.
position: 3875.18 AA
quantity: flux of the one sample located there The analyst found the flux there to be 22.38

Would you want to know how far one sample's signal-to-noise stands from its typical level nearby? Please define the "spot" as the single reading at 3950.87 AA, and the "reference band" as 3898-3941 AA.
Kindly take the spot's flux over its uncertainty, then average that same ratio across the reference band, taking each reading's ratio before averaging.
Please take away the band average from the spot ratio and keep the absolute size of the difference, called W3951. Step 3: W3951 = 3.5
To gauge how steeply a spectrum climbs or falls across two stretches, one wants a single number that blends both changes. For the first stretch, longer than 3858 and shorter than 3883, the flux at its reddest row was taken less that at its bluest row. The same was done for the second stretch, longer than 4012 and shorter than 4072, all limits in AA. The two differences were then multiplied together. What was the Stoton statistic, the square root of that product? 2.1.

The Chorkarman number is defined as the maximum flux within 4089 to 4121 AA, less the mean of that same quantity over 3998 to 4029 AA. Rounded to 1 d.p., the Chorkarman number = -0.4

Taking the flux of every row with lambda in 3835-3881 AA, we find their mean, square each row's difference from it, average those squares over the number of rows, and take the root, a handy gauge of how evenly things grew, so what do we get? 2.8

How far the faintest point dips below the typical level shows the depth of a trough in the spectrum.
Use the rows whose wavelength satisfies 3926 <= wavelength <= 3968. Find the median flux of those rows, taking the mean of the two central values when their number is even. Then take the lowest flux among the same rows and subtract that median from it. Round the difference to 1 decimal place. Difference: -8.8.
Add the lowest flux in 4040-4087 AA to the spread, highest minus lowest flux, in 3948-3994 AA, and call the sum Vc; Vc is 30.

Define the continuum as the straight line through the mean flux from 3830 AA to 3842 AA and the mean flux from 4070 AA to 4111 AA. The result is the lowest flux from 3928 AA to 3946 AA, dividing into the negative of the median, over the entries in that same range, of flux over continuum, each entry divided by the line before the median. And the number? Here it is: -0.083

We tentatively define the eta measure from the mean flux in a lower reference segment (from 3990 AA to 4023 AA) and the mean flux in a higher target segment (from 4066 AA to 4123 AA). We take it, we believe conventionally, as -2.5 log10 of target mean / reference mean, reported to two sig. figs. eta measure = 0.13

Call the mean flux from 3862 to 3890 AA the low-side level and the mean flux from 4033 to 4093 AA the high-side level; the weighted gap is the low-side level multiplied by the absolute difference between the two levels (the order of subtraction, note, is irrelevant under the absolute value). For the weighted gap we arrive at 10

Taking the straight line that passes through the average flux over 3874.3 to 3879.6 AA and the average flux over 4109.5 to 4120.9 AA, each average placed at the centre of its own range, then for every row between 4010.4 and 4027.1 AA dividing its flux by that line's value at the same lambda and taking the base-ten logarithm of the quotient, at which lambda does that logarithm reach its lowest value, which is 4011.37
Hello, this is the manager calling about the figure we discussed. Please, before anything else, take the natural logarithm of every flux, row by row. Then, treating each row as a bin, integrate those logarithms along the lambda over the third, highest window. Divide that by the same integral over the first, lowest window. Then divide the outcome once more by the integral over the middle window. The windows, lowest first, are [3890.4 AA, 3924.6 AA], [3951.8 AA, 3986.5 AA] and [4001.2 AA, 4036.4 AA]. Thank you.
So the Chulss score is 0.0105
